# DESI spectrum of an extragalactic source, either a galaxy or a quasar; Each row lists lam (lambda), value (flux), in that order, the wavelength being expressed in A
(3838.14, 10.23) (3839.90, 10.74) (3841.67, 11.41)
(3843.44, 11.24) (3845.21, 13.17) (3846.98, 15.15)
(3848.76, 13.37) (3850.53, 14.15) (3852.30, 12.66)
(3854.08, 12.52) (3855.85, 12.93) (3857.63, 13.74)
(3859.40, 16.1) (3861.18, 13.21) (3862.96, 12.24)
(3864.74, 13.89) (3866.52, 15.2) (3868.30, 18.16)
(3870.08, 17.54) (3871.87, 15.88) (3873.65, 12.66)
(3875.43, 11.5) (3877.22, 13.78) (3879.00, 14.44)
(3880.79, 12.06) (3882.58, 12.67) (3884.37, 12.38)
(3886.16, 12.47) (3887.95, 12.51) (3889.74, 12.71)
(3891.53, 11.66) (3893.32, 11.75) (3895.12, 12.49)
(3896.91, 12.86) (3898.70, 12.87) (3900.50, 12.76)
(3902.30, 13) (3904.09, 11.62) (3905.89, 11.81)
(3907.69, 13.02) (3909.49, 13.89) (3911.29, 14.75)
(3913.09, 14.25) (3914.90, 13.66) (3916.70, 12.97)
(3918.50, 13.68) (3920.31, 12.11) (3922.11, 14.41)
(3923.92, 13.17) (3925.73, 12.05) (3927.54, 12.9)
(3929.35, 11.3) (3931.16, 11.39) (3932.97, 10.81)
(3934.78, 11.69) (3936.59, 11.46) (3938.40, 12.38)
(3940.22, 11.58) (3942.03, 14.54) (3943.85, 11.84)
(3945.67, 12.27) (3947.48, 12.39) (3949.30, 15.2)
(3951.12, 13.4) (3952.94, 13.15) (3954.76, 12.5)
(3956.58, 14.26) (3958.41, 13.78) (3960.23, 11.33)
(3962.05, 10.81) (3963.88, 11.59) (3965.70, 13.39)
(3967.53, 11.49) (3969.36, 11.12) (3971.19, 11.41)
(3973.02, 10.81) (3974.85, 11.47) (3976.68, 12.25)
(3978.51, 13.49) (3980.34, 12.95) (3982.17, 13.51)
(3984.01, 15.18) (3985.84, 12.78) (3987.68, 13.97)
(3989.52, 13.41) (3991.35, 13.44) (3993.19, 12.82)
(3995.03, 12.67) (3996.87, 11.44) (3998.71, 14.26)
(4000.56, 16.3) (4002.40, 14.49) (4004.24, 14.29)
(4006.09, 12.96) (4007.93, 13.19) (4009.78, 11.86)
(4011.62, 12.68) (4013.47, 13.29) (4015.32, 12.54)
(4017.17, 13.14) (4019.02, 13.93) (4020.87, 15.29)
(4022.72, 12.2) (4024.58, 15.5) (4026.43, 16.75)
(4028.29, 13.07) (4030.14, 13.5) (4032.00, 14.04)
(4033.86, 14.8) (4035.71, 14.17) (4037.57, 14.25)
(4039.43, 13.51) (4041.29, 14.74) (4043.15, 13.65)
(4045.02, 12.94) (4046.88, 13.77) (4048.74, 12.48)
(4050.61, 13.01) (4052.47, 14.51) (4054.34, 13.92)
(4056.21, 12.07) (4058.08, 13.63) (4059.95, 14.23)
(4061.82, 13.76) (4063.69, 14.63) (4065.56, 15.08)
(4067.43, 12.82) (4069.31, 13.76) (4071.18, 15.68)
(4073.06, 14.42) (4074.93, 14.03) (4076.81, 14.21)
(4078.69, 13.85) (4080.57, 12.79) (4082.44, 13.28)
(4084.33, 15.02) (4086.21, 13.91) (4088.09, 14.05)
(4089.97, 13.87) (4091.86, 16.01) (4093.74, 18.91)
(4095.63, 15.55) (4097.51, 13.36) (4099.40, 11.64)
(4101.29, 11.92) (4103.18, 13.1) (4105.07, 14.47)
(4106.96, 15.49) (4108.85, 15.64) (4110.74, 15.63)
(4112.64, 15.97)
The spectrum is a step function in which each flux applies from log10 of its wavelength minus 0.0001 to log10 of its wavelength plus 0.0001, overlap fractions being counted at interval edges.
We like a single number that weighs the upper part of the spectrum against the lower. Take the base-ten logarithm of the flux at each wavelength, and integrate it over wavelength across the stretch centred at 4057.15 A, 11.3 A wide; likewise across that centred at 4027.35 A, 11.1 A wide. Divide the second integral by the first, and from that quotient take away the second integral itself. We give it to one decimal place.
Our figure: -11.8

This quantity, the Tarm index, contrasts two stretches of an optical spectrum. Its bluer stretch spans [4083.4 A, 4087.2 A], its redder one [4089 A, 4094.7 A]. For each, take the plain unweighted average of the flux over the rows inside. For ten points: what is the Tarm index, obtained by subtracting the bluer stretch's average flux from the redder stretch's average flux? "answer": 1.8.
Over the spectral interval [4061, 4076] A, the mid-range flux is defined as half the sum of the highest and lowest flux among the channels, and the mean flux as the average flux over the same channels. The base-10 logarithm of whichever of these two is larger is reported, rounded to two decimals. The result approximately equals 1.15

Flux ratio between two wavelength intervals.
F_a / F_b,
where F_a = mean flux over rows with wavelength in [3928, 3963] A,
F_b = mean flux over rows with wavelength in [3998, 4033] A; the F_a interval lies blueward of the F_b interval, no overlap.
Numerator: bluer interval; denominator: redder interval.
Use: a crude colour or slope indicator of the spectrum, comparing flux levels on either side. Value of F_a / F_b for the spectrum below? 0.90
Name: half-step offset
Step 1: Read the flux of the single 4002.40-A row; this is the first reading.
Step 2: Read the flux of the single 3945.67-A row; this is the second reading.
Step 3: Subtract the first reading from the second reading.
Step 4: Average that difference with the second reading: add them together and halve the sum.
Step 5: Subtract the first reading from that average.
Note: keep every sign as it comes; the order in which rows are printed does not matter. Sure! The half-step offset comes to -9.5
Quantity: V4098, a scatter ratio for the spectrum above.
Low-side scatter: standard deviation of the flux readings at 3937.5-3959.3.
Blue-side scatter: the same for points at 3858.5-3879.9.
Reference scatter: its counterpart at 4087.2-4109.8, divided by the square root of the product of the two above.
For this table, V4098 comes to 1.29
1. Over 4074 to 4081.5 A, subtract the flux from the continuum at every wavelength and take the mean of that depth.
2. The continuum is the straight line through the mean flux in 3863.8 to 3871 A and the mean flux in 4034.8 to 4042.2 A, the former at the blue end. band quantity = 0.0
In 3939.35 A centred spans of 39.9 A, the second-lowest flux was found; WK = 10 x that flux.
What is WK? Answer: 113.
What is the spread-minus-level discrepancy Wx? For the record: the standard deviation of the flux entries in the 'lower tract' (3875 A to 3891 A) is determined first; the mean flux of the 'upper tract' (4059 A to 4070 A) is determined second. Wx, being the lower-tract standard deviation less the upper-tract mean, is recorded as -13.2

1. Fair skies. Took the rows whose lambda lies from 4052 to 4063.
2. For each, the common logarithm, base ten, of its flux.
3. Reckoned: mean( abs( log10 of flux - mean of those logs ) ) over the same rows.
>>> 0.0183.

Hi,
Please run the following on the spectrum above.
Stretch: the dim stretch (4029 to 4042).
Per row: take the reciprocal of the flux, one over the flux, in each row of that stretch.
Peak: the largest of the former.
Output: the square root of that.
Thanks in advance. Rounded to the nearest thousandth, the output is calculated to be 0.272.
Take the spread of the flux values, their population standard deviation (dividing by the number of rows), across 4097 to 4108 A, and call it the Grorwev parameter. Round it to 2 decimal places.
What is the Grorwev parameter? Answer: 1.35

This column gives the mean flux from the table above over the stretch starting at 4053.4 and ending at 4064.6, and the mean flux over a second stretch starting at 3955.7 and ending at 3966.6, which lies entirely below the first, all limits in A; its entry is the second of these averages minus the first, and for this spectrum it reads -1.2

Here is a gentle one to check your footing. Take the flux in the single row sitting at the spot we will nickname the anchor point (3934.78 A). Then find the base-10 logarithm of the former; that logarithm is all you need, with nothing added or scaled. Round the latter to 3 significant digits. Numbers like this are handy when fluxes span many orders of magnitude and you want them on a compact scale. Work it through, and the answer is 1.07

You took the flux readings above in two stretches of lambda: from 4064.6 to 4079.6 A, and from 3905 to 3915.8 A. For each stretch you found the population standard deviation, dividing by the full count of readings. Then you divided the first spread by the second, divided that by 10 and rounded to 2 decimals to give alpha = 0.09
